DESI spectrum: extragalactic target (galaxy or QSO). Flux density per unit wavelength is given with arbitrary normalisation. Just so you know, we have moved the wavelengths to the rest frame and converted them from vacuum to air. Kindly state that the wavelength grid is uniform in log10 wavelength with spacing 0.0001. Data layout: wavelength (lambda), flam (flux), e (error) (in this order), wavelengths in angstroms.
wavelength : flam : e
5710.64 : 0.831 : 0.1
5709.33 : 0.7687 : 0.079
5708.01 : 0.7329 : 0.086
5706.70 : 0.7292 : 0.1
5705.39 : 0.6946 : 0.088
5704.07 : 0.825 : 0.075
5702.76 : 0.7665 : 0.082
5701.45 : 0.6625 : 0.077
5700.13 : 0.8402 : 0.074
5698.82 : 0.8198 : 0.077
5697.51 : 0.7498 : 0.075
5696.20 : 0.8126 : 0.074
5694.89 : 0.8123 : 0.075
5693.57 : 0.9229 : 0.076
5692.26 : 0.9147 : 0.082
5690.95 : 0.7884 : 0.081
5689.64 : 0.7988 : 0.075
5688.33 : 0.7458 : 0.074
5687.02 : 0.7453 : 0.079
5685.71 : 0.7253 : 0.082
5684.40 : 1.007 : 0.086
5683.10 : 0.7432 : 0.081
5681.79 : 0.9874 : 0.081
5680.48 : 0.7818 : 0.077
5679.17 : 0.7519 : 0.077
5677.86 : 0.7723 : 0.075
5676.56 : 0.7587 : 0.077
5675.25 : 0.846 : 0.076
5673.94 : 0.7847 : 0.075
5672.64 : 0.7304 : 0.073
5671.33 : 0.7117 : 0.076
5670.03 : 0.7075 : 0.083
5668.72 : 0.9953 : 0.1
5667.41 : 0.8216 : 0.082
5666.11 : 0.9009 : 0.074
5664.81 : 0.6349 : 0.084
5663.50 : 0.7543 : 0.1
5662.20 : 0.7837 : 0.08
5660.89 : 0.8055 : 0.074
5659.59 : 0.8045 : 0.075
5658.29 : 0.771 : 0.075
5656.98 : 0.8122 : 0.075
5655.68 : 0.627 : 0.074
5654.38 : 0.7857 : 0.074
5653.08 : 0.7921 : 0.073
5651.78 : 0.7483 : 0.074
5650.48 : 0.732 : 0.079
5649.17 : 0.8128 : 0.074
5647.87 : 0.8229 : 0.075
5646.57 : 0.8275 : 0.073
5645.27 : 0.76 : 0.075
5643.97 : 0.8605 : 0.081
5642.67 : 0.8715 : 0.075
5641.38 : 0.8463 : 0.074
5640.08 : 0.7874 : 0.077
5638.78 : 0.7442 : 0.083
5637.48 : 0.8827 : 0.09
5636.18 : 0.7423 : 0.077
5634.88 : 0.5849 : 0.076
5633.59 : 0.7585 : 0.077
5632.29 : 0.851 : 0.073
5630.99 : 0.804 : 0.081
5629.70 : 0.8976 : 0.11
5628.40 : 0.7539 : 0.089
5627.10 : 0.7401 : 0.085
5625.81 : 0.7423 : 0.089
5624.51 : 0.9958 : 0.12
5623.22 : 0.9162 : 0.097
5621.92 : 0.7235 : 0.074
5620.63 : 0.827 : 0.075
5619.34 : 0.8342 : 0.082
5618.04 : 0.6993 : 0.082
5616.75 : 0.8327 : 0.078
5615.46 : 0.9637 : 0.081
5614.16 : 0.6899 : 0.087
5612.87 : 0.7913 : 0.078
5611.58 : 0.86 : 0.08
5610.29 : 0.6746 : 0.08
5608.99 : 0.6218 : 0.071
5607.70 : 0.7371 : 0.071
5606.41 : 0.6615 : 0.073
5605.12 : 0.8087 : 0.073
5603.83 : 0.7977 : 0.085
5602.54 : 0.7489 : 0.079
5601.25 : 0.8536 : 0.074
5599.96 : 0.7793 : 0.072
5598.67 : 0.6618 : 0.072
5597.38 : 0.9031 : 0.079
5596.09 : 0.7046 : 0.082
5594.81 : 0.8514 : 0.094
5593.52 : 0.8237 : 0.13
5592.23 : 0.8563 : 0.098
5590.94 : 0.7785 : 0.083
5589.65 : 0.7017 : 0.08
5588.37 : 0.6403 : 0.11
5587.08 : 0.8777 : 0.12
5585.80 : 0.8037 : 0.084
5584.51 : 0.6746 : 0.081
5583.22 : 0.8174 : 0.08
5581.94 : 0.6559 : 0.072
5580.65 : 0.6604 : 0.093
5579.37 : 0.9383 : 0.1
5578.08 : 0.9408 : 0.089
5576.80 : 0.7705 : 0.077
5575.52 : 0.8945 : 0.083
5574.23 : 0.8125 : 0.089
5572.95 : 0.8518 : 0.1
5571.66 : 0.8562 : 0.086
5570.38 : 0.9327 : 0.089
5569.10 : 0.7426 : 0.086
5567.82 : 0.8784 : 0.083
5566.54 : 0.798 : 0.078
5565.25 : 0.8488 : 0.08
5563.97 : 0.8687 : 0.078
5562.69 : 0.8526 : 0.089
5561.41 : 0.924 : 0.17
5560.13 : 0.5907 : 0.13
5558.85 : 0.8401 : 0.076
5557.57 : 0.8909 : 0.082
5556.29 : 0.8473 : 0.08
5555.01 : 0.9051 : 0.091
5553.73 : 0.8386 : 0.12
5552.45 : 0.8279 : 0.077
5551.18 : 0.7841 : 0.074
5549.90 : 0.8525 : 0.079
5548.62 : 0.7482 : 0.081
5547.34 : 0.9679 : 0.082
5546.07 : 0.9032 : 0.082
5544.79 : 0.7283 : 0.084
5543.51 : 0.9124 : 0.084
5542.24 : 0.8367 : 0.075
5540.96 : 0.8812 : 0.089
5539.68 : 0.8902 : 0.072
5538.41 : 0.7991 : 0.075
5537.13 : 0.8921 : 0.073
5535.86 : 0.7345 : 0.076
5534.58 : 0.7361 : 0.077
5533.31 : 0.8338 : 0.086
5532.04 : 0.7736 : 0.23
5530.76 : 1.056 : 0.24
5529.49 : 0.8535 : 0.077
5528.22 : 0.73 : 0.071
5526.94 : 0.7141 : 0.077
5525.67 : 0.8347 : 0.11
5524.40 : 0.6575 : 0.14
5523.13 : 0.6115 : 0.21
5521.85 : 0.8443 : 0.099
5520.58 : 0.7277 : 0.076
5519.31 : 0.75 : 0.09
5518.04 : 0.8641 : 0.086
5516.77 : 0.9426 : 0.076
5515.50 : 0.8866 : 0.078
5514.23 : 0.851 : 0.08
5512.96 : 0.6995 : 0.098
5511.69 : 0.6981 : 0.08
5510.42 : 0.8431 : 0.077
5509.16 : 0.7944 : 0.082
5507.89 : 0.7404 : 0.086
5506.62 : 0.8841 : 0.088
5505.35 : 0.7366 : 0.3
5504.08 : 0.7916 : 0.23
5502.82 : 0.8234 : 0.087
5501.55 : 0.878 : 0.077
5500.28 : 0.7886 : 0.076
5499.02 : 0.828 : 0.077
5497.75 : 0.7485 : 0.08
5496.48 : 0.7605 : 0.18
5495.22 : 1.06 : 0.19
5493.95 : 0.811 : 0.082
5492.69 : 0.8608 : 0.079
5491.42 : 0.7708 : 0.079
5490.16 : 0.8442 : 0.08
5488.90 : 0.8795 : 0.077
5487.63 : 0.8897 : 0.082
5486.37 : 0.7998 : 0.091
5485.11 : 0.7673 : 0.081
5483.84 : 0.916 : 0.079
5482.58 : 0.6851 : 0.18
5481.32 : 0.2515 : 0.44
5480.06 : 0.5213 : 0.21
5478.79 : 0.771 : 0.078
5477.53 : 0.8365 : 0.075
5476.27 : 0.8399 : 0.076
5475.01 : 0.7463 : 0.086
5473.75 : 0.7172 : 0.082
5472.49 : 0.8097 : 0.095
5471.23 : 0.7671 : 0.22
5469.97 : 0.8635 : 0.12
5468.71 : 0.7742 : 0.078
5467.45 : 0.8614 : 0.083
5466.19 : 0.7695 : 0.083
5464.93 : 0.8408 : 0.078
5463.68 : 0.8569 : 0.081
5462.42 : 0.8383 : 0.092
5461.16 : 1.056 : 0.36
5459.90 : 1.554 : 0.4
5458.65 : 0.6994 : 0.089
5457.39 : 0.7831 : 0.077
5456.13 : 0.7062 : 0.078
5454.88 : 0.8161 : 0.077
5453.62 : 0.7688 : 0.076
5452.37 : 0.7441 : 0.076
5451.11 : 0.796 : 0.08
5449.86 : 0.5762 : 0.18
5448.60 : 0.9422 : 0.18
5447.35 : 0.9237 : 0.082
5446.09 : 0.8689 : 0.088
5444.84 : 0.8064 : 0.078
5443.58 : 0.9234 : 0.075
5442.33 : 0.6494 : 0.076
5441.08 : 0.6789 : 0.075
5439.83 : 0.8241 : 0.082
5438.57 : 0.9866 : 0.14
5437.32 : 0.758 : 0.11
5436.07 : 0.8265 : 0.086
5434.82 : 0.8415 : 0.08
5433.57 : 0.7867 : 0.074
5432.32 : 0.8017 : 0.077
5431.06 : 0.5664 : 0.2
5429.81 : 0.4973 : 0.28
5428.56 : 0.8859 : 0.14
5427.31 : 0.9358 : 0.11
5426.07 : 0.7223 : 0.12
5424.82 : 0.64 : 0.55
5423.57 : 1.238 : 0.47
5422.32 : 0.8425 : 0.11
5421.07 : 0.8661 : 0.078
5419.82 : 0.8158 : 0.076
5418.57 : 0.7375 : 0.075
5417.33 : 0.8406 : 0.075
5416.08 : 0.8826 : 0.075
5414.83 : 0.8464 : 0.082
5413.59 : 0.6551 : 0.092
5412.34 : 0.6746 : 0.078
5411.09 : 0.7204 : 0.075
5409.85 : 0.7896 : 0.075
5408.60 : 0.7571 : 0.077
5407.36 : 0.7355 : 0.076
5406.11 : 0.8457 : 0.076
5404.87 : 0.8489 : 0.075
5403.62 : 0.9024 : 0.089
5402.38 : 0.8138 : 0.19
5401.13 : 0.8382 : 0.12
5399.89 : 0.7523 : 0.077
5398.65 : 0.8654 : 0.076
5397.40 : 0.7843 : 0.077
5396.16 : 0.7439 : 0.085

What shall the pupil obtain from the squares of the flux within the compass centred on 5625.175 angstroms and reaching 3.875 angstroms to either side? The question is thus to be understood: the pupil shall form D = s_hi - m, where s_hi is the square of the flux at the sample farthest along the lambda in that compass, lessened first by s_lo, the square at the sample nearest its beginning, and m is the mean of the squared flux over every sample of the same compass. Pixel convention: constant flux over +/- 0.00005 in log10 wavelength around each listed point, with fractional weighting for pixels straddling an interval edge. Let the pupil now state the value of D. -0.63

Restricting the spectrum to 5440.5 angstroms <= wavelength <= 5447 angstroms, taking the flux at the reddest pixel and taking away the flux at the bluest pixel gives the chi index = 0.19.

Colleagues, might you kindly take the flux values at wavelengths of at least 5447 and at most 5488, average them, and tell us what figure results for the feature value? 0.80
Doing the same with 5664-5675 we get 0.79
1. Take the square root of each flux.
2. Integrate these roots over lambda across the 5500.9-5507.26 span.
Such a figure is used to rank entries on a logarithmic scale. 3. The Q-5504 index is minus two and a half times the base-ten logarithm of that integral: -1.90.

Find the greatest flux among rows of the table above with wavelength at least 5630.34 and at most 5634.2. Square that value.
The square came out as 0.7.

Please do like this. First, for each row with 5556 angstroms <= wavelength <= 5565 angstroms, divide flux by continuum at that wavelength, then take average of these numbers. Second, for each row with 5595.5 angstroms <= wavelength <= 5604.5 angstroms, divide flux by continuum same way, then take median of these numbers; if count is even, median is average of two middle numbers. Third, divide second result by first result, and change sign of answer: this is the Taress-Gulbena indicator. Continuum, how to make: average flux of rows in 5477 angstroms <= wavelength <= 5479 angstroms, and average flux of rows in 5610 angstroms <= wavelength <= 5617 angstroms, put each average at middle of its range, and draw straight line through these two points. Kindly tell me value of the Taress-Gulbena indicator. -0.94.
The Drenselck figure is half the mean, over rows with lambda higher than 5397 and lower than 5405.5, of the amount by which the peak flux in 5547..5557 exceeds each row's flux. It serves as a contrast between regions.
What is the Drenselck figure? 0.069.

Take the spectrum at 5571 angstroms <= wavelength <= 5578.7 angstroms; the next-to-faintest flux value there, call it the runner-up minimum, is 0.8125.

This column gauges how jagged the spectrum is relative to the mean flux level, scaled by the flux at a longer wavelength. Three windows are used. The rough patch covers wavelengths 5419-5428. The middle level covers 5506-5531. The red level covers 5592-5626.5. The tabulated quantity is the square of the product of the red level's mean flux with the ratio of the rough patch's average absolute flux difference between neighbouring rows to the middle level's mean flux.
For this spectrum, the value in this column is 0.051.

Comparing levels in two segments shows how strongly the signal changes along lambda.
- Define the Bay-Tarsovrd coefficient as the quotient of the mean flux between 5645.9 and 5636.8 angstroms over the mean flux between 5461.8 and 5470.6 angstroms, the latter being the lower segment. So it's 0.99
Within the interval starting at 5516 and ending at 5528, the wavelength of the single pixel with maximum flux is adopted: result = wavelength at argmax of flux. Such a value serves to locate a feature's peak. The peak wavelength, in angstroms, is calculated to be 5516.77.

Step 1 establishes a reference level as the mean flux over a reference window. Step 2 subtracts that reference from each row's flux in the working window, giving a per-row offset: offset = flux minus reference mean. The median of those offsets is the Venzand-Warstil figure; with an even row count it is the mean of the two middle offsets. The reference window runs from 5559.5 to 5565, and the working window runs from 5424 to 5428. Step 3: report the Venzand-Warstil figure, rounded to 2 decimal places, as -0.09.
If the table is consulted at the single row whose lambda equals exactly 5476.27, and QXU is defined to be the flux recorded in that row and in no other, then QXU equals 0.8399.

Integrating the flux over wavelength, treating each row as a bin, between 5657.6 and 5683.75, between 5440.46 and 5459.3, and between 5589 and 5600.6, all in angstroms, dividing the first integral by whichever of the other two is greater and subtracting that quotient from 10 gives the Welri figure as 8.59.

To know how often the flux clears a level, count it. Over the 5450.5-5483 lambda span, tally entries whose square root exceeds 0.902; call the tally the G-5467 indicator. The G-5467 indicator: 10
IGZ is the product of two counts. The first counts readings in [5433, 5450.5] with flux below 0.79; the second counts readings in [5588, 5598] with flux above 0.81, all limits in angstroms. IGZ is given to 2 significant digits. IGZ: 20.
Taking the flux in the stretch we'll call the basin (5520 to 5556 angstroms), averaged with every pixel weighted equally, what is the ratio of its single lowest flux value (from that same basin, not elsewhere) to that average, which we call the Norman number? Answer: 0.75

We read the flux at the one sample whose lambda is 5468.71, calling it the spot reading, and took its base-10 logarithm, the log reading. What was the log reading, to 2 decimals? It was -0.11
